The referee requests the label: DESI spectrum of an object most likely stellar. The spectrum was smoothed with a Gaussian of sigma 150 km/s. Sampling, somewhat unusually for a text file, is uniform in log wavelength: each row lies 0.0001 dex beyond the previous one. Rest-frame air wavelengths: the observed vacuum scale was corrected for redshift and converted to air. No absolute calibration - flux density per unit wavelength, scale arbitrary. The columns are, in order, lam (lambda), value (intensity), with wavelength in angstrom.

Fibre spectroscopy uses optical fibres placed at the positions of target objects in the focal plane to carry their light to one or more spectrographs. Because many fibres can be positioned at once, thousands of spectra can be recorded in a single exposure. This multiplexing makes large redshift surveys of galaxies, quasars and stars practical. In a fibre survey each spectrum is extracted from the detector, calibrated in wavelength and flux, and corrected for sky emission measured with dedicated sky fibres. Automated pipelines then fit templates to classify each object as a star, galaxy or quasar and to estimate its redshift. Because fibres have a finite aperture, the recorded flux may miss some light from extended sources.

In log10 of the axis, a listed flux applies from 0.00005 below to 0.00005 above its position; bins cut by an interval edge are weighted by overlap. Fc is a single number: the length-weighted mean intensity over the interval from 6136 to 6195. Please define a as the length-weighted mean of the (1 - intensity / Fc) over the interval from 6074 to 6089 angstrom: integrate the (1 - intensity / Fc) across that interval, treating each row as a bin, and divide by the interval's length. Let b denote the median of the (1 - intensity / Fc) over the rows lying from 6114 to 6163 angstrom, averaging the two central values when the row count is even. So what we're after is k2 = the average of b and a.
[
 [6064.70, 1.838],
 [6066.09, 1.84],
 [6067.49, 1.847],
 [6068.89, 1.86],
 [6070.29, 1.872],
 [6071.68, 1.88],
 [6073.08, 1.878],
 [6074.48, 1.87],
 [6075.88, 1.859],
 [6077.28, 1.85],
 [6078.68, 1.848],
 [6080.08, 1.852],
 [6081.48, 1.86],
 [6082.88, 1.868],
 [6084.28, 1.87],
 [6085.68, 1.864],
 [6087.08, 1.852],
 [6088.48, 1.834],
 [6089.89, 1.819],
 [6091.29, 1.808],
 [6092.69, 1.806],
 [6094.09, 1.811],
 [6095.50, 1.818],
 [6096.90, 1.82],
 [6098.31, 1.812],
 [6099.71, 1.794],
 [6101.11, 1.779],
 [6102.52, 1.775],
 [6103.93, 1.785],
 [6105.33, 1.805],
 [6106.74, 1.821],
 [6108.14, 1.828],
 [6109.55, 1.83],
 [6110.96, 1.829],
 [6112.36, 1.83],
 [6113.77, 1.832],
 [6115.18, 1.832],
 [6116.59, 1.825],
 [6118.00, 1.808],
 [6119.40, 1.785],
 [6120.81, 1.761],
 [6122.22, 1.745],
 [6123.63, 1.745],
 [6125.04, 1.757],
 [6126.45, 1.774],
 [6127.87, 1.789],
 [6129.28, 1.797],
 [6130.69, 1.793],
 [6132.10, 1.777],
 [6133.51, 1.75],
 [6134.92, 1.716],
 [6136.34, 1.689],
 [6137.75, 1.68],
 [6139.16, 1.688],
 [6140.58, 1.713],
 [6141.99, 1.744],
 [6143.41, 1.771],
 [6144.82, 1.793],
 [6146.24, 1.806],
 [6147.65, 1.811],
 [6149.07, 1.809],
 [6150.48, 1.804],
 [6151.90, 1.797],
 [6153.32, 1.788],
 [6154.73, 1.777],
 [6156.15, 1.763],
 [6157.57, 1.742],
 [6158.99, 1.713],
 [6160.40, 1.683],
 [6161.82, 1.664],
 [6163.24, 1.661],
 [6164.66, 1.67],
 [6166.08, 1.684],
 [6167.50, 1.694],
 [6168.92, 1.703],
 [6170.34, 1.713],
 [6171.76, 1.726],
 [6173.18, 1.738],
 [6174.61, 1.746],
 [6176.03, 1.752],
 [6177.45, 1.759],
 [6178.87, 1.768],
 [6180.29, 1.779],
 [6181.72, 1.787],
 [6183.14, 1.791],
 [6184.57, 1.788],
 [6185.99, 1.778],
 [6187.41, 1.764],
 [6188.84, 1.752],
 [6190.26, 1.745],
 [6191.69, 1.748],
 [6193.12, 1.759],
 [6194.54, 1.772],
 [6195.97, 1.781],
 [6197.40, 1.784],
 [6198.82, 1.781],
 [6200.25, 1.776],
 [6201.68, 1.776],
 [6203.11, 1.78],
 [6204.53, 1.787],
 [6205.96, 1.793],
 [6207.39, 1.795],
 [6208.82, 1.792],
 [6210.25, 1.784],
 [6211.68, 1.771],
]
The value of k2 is -0.04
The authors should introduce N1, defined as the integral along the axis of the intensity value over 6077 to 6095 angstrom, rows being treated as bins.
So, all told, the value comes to 33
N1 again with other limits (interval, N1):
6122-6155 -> 58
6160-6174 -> 24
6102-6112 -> 18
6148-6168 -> 35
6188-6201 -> 23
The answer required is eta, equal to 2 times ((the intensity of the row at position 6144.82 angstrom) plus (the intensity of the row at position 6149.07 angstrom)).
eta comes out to 7.20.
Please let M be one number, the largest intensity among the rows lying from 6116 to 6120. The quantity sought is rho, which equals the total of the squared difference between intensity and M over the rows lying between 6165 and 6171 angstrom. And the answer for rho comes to 0.064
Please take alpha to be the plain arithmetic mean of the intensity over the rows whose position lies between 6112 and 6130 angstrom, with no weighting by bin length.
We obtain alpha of 1.79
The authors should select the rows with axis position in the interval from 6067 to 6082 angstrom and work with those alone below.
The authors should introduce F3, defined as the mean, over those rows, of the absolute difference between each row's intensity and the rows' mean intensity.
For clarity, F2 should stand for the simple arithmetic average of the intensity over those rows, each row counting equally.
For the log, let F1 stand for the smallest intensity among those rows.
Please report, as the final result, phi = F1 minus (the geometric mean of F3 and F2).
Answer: 1.71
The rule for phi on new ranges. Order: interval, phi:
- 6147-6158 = 1.56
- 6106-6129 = 1.51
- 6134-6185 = 1.39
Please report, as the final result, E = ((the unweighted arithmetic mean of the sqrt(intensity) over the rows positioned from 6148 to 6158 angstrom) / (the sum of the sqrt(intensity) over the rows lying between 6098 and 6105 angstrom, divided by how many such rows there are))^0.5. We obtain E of 1.00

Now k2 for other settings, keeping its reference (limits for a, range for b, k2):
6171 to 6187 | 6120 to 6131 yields -0.01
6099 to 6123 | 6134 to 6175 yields -0.01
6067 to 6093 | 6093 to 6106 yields -0.05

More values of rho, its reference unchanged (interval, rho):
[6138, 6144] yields 0.041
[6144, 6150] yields 0.002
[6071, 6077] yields 0.009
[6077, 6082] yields 0.003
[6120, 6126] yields 0.022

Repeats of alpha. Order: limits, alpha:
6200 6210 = 1.79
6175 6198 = 1.77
